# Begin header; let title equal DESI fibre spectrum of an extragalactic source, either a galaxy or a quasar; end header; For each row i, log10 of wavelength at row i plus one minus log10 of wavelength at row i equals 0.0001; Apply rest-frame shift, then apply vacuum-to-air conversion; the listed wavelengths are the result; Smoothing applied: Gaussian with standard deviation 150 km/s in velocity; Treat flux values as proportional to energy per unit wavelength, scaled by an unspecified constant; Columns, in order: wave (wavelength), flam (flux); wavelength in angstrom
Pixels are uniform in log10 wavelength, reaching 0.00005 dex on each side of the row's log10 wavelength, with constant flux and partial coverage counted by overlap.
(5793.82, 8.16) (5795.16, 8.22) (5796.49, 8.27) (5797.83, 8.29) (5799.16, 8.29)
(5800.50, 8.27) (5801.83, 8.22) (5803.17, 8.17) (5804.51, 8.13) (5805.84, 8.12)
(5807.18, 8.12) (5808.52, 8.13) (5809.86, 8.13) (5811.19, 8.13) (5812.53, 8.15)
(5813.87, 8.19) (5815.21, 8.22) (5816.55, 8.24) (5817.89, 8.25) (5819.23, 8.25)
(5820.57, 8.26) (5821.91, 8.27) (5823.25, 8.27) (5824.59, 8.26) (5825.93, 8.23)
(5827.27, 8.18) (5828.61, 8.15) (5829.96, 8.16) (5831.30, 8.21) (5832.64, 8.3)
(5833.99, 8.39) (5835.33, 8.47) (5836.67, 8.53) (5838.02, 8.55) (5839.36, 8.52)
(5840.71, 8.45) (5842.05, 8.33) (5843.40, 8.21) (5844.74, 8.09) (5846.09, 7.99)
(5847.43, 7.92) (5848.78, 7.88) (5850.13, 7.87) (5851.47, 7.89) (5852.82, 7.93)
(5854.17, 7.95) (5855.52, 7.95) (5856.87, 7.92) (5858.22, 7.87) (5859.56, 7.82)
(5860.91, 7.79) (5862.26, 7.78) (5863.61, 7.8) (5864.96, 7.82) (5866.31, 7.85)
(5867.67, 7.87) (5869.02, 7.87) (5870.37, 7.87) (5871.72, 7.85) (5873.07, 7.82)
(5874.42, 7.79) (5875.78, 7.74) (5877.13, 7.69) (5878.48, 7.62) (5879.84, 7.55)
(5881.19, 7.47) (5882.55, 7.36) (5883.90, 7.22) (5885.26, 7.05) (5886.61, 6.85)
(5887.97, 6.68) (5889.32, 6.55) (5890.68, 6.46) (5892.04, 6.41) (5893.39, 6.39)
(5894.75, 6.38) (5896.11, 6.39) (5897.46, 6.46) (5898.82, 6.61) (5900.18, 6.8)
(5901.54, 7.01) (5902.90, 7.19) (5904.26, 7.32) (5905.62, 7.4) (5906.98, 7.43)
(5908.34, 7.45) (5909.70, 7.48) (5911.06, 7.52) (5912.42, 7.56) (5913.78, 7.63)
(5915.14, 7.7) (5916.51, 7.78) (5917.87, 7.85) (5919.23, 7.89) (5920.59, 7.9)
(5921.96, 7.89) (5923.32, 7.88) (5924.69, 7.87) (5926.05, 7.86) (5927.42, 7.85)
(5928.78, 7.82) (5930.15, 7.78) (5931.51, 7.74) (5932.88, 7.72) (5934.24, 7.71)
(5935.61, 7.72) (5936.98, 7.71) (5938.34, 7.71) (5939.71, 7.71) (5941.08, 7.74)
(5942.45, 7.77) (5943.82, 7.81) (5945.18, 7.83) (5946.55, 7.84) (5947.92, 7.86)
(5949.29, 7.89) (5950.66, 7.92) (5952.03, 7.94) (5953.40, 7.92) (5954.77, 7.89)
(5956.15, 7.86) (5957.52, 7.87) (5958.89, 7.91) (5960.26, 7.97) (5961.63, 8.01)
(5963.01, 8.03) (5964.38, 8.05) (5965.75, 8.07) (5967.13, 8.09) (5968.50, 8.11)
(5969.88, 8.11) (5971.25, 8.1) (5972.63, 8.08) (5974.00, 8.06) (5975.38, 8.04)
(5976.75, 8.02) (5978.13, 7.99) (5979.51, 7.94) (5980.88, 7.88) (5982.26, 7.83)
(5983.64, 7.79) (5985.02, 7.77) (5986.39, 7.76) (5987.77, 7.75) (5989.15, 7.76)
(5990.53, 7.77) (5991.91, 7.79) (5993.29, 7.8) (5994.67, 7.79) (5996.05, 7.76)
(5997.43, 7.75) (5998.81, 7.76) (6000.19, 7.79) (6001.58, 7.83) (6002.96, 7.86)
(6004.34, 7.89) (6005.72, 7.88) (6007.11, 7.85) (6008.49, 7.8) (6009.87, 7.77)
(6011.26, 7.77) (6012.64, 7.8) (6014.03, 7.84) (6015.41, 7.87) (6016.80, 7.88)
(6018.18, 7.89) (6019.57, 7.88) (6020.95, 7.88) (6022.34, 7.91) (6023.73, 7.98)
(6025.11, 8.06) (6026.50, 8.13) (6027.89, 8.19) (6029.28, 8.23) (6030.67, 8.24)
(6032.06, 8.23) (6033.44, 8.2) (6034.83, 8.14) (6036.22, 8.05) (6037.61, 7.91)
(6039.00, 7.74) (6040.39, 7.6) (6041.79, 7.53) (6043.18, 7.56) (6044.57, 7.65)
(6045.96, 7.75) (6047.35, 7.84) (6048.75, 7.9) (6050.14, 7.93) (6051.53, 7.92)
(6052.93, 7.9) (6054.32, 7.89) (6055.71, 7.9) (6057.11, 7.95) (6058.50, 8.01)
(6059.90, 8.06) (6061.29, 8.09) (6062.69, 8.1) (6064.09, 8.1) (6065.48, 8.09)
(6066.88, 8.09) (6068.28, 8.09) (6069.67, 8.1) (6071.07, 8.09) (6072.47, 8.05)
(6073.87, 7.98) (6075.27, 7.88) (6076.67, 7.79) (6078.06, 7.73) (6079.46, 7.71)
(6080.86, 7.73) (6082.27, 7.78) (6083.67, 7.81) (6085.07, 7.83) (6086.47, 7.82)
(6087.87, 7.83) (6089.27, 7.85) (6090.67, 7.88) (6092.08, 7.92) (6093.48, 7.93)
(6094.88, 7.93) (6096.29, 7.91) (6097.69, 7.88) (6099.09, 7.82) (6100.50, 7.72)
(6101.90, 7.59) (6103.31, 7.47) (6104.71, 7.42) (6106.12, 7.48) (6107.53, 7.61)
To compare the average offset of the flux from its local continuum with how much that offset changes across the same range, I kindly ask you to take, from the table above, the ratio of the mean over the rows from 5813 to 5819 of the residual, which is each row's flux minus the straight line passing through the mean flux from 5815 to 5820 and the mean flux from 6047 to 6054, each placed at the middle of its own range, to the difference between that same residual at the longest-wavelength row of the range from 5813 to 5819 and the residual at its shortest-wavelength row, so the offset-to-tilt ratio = -0.3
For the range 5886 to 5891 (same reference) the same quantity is 3.9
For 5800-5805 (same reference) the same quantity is 0.5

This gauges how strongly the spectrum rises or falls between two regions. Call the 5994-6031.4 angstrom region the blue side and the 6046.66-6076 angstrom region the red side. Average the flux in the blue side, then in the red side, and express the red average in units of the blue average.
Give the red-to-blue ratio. 1.01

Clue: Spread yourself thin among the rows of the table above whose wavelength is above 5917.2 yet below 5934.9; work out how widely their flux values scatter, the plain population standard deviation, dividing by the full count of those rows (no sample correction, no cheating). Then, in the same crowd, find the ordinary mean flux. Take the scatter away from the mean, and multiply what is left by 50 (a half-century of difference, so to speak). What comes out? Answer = 388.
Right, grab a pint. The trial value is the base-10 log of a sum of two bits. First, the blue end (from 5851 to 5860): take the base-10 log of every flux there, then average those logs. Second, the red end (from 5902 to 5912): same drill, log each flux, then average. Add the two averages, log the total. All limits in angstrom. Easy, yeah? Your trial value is 0.2472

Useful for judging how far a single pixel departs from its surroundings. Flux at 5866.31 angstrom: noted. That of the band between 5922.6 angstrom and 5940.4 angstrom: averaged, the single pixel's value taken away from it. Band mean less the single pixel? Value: -0.1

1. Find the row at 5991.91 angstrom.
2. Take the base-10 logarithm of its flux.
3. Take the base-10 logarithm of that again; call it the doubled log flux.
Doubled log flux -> -0.050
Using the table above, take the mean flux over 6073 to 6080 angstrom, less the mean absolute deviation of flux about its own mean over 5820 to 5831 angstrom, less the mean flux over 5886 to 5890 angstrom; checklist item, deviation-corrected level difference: 1.1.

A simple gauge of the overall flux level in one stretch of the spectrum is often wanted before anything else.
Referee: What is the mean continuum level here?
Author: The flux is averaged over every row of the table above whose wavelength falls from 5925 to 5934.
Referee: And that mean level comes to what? 7.8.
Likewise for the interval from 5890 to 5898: 6.4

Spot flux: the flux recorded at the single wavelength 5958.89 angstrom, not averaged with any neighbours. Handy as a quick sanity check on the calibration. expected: 7.91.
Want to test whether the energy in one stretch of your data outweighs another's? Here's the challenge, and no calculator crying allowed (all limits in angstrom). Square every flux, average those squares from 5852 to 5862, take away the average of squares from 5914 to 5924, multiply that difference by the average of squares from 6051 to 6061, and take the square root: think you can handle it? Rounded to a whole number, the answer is 7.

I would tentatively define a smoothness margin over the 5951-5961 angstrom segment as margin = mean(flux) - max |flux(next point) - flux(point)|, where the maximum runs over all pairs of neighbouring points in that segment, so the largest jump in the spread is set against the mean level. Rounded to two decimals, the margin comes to 7.85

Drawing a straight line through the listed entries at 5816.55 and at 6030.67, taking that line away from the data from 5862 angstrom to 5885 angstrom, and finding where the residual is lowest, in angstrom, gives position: 5883.90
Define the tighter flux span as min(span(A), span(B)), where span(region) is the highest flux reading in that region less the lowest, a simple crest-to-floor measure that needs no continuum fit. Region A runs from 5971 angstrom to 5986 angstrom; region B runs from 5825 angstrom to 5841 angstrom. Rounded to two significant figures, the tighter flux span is 0.33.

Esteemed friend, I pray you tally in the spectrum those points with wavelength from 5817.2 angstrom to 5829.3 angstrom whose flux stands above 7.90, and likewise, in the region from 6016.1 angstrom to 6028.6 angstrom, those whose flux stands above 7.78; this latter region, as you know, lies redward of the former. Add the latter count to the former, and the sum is 18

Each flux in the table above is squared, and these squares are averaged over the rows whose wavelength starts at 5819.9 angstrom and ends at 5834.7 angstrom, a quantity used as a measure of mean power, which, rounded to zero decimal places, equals 68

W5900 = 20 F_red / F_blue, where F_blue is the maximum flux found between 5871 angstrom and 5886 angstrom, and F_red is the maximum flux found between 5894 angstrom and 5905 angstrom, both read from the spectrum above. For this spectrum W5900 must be 18.6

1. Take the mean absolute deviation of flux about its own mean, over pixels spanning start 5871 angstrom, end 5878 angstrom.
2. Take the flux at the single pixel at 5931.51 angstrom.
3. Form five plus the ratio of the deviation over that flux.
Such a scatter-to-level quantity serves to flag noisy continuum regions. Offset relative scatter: 5.01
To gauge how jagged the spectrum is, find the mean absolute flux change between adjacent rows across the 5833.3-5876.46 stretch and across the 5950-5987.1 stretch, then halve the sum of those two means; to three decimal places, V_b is 0.035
